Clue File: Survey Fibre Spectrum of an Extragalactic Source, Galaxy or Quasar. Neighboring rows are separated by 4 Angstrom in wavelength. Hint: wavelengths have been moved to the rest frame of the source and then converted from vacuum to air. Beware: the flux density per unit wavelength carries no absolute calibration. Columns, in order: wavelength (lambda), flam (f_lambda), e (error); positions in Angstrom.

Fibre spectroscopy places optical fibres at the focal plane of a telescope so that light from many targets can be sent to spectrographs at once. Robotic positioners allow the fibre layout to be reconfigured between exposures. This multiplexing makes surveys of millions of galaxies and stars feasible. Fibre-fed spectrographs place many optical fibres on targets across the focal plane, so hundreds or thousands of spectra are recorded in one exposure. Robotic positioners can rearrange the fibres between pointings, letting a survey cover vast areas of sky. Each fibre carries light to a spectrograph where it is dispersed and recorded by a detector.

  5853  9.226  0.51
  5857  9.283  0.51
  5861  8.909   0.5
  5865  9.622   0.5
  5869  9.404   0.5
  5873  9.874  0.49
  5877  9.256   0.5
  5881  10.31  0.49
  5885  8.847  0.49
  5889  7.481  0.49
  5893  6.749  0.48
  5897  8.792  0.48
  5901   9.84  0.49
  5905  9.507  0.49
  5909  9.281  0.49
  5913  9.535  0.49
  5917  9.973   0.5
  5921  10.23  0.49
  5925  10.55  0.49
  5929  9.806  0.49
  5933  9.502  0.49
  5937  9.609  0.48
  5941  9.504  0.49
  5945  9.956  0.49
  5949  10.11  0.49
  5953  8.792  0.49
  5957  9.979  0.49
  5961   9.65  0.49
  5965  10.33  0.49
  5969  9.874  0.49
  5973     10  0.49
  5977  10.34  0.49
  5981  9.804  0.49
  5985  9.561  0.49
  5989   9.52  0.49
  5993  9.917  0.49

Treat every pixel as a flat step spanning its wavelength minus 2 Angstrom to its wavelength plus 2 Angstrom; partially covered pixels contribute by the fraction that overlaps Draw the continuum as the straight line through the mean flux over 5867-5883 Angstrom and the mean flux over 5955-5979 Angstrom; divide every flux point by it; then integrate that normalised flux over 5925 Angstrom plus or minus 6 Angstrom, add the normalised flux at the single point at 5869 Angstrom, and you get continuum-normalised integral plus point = 13.35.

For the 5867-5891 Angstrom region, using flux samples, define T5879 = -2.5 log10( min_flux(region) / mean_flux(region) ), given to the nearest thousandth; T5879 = 0.224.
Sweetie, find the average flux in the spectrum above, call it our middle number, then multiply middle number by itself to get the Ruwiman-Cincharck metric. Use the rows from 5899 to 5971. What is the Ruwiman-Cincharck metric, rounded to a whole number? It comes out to 96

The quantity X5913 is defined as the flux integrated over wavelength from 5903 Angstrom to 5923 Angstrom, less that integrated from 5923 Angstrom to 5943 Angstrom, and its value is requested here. -1.8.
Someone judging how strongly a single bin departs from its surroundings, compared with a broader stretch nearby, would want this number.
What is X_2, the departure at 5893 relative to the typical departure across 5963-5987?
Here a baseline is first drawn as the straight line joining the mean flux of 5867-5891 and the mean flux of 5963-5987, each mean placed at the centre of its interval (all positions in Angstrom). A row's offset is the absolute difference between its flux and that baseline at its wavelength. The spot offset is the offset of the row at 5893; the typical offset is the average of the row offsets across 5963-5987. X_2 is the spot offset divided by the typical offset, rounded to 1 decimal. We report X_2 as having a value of 9.6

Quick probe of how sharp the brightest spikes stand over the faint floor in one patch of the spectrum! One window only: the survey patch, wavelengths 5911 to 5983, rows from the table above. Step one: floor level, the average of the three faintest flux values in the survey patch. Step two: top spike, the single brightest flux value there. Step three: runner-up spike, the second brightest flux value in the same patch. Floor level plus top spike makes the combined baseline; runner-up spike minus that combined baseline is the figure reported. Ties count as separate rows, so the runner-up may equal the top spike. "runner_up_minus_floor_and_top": -9.48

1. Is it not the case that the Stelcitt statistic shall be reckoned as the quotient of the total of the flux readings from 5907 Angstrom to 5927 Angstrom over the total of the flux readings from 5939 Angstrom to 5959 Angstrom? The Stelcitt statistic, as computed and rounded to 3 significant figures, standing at 1.03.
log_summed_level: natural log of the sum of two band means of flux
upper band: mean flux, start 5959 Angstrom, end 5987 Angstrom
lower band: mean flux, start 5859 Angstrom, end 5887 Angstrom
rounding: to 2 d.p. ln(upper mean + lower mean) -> 2.97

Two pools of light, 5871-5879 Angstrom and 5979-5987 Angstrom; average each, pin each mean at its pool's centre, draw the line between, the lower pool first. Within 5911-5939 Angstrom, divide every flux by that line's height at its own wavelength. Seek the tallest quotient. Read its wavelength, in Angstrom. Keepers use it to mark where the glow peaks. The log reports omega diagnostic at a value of 5925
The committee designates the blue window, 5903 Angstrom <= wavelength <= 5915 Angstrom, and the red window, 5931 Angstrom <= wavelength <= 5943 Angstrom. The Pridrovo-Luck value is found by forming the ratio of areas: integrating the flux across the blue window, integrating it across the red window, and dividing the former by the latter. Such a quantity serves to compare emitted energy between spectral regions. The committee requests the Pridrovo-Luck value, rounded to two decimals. 0.99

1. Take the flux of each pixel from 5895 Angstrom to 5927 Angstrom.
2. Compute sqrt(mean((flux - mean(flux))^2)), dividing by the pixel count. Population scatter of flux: 0.52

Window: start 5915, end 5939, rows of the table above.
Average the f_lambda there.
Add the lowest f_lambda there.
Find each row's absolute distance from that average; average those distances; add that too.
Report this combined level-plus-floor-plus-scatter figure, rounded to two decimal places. 19.75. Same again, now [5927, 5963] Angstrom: 18.72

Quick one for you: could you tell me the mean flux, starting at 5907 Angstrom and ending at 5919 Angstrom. 9.60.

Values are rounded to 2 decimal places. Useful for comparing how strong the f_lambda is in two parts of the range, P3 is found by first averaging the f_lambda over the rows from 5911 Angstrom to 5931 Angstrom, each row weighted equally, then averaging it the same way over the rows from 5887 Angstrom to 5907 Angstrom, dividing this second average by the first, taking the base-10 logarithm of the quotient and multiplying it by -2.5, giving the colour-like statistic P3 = 0.18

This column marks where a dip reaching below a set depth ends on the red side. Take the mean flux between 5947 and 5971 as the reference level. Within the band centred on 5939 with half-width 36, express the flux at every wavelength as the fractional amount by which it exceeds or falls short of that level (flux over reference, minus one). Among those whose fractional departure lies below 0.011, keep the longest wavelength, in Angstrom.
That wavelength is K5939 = 5969 Angstrom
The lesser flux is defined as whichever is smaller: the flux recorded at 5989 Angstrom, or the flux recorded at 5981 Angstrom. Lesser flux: 9.5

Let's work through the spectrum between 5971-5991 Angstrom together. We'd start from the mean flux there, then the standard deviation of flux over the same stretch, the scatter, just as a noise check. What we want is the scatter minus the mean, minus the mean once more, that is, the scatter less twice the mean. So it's -19.4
